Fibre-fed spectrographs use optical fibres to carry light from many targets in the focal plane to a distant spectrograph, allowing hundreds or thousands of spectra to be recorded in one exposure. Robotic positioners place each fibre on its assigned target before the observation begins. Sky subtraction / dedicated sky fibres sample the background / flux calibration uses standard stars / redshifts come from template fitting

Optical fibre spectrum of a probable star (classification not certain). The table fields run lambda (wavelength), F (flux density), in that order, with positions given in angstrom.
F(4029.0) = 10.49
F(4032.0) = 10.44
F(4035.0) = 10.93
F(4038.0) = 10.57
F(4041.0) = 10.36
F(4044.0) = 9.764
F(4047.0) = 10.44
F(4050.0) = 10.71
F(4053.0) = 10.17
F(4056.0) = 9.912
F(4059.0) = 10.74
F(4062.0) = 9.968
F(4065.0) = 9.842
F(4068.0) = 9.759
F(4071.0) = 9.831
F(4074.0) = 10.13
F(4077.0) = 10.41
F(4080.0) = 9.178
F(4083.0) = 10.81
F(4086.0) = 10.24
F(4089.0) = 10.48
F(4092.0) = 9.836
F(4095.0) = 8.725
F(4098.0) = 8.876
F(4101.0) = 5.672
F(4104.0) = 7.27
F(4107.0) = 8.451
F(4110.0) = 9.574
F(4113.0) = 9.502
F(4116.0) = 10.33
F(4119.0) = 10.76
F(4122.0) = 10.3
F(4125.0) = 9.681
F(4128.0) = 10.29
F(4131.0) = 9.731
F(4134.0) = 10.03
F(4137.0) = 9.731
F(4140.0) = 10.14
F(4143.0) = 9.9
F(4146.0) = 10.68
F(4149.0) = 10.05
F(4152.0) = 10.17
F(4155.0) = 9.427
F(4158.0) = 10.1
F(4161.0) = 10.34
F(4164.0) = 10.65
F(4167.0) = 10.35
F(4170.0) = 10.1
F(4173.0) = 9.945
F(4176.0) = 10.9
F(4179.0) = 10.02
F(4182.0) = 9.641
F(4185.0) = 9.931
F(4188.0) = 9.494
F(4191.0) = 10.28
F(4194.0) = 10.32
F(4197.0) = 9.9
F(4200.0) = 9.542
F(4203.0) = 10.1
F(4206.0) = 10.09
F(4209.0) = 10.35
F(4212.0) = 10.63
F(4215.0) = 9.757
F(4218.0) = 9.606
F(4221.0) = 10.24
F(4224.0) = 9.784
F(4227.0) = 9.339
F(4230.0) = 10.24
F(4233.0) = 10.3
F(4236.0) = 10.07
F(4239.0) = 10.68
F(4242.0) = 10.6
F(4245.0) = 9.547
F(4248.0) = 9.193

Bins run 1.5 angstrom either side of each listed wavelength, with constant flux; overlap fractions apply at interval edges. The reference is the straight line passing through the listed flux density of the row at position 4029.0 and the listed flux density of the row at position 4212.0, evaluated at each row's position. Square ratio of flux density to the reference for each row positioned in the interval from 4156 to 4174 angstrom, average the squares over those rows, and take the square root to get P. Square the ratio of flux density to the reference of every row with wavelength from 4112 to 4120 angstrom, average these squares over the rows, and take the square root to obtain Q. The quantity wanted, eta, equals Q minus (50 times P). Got -47.4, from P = 0.968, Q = 0.967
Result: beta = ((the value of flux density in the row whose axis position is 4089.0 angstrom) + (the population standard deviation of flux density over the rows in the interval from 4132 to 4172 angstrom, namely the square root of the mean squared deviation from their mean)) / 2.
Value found 5.40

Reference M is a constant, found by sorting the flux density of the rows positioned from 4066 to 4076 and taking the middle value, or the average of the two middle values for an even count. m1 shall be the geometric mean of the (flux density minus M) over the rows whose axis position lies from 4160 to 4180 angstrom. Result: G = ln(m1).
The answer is -0.9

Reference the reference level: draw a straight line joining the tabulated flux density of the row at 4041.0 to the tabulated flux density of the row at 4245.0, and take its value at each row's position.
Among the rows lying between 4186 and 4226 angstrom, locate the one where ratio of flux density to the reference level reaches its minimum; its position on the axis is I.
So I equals 4188.0 angstrom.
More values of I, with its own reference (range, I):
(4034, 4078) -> 4044.0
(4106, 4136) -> 4107.0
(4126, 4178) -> 4155.0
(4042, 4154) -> 4101.0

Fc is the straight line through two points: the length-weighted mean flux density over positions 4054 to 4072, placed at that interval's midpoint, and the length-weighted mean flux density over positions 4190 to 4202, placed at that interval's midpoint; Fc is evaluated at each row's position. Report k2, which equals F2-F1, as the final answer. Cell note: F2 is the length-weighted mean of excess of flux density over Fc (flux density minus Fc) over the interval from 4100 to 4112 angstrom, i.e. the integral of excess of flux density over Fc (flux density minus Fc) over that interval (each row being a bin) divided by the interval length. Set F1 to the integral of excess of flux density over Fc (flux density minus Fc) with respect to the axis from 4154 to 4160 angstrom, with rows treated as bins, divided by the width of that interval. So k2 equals -1.9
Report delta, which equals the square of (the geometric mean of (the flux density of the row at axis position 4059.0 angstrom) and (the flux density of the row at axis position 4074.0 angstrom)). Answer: 109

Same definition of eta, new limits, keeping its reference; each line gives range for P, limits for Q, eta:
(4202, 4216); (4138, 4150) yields -47.0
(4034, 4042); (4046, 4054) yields -49.6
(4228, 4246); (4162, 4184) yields -47.1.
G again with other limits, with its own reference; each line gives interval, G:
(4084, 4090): -0.7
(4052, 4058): -1.8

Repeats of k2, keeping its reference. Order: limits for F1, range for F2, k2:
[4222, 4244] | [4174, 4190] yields -0.1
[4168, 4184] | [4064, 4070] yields -0.3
